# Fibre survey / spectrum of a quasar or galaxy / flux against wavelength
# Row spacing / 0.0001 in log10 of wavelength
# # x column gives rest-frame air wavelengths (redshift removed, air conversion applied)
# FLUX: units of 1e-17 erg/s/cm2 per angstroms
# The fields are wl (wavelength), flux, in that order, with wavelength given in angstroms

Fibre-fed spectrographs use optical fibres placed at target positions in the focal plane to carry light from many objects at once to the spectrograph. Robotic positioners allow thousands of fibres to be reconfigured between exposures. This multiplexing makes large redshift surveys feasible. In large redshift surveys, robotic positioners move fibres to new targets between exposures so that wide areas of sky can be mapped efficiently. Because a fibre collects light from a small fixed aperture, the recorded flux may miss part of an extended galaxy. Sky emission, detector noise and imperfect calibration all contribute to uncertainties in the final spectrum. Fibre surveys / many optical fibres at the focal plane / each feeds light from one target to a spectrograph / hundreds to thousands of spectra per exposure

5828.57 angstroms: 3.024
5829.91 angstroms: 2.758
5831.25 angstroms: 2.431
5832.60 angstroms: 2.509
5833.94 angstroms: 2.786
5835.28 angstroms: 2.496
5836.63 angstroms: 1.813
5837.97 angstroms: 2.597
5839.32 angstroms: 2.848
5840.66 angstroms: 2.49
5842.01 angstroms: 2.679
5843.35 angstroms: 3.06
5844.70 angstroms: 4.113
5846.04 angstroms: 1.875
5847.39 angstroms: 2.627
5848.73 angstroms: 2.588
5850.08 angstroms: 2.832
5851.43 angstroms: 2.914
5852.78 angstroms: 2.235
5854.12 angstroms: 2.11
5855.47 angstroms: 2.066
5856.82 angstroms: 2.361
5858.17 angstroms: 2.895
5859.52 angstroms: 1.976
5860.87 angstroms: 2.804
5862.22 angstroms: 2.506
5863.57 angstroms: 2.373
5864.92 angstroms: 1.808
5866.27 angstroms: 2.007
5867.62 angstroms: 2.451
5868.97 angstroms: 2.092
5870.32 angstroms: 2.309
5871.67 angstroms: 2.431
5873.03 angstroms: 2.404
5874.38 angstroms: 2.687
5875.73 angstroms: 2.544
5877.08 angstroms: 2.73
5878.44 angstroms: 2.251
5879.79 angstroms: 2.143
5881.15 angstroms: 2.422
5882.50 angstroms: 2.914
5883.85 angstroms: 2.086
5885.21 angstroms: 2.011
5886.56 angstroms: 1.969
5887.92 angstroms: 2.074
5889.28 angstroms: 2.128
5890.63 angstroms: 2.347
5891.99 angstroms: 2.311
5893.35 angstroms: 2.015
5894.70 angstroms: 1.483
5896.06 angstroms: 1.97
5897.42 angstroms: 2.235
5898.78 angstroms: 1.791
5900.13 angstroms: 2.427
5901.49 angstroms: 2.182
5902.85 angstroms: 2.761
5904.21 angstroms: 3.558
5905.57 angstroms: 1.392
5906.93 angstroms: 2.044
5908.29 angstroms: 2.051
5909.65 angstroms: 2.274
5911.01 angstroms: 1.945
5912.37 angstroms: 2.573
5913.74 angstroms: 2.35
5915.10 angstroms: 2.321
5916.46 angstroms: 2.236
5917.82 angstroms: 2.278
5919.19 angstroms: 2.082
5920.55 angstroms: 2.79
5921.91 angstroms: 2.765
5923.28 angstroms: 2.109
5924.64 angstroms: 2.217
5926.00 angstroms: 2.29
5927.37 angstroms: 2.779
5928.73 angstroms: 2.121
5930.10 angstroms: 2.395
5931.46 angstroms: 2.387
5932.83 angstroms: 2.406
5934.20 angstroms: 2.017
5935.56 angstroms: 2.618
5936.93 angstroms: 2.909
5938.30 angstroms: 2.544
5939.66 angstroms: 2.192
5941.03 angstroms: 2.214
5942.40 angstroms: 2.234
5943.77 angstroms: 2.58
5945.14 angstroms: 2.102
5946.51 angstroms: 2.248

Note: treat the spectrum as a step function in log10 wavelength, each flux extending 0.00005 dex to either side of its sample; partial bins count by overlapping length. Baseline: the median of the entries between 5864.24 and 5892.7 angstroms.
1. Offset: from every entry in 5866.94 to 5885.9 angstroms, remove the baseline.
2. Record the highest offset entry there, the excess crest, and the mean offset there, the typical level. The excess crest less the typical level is 0.52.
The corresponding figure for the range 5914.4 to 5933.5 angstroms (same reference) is 0.42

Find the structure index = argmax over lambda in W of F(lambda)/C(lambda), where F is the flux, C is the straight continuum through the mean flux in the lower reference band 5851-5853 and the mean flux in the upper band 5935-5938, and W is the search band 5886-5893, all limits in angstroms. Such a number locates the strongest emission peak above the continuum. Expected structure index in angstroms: 5890.63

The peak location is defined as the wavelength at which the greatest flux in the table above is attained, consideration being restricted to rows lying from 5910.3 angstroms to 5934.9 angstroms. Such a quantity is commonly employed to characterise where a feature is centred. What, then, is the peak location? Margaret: 5920.55 angstroms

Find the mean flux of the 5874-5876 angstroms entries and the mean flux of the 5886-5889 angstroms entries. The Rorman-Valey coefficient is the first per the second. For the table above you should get 1.29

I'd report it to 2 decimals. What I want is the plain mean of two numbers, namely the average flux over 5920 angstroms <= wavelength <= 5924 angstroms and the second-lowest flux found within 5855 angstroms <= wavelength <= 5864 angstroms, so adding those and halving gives 2.31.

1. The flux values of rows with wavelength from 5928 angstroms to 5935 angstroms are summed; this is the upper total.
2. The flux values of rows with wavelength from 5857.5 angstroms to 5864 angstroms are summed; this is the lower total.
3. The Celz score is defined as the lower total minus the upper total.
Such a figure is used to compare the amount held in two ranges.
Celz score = 1.2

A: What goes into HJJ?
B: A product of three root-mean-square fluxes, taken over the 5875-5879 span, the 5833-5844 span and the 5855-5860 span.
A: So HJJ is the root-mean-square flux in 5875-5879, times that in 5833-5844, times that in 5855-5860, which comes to 15.5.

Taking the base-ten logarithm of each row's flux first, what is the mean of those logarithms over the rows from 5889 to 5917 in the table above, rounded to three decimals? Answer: 0.336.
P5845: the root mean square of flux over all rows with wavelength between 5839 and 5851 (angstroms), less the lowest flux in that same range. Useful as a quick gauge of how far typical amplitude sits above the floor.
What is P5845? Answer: 0.97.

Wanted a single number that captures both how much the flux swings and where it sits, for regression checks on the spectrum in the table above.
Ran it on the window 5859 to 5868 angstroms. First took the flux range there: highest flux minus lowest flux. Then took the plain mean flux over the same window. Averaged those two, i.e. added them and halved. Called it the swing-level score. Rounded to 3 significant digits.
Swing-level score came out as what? 1.64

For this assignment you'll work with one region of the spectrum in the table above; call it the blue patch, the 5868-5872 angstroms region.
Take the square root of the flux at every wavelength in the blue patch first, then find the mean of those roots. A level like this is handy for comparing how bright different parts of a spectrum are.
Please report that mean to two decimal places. 1.51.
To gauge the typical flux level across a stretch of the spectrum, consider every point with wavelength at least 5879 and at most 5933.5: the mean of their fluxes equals 2.27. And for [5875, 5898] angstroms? 2.21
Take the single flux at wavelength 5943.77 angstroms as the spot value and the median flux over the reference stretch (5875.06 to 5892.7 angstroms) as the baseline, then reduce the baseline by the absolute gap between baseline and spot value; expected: 1.92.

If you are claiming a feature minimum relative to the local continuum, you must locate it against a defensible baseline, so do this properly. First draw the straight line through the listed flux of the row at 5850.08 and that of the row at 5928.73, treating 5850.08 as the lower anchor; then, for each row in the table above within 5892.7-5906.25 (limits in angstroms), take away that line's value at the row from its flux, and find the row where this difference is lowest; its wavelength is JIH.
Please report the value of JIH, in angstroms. 5894.70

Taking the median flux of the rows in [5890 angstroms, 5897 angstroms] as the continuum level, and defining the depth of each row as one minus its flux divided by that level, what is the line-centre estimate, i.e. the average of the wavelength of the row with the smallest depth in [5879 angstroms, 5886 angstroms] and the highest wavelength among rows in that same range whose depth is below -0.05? 5882.5 angstroms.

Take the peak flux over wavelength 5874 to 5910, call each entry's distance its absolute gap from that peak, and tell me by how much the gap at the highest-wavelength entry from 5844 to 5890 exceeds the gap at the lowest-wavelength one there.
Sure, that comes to 0.9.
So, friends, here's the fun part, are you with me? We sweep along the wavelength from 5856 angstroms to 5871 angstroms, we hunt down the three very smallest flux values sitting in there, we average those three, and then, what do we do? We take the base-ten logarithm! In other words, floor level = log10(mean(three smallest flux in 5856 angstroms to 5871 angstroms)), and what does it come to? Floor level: 0.29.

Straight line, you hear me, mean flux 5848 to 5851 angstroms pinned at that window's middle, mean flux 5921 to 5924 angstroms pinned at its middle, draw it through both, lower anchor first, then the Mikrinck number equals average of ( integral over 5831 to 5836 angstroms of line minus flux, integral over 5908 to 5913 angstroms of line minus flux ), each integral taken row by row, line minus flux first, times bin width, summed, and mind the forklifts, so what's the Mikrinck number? 1.3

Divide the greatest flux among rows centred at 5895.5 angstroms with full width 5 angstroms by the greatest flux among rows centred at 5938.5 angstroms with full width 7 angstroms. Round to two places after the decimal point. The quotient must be 0.77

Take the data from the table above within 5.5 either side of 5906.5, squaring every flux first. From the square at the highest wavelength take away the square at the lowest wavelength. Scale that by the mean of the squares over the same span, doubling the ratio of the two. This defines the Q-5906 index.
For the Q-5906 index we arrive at -0.35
